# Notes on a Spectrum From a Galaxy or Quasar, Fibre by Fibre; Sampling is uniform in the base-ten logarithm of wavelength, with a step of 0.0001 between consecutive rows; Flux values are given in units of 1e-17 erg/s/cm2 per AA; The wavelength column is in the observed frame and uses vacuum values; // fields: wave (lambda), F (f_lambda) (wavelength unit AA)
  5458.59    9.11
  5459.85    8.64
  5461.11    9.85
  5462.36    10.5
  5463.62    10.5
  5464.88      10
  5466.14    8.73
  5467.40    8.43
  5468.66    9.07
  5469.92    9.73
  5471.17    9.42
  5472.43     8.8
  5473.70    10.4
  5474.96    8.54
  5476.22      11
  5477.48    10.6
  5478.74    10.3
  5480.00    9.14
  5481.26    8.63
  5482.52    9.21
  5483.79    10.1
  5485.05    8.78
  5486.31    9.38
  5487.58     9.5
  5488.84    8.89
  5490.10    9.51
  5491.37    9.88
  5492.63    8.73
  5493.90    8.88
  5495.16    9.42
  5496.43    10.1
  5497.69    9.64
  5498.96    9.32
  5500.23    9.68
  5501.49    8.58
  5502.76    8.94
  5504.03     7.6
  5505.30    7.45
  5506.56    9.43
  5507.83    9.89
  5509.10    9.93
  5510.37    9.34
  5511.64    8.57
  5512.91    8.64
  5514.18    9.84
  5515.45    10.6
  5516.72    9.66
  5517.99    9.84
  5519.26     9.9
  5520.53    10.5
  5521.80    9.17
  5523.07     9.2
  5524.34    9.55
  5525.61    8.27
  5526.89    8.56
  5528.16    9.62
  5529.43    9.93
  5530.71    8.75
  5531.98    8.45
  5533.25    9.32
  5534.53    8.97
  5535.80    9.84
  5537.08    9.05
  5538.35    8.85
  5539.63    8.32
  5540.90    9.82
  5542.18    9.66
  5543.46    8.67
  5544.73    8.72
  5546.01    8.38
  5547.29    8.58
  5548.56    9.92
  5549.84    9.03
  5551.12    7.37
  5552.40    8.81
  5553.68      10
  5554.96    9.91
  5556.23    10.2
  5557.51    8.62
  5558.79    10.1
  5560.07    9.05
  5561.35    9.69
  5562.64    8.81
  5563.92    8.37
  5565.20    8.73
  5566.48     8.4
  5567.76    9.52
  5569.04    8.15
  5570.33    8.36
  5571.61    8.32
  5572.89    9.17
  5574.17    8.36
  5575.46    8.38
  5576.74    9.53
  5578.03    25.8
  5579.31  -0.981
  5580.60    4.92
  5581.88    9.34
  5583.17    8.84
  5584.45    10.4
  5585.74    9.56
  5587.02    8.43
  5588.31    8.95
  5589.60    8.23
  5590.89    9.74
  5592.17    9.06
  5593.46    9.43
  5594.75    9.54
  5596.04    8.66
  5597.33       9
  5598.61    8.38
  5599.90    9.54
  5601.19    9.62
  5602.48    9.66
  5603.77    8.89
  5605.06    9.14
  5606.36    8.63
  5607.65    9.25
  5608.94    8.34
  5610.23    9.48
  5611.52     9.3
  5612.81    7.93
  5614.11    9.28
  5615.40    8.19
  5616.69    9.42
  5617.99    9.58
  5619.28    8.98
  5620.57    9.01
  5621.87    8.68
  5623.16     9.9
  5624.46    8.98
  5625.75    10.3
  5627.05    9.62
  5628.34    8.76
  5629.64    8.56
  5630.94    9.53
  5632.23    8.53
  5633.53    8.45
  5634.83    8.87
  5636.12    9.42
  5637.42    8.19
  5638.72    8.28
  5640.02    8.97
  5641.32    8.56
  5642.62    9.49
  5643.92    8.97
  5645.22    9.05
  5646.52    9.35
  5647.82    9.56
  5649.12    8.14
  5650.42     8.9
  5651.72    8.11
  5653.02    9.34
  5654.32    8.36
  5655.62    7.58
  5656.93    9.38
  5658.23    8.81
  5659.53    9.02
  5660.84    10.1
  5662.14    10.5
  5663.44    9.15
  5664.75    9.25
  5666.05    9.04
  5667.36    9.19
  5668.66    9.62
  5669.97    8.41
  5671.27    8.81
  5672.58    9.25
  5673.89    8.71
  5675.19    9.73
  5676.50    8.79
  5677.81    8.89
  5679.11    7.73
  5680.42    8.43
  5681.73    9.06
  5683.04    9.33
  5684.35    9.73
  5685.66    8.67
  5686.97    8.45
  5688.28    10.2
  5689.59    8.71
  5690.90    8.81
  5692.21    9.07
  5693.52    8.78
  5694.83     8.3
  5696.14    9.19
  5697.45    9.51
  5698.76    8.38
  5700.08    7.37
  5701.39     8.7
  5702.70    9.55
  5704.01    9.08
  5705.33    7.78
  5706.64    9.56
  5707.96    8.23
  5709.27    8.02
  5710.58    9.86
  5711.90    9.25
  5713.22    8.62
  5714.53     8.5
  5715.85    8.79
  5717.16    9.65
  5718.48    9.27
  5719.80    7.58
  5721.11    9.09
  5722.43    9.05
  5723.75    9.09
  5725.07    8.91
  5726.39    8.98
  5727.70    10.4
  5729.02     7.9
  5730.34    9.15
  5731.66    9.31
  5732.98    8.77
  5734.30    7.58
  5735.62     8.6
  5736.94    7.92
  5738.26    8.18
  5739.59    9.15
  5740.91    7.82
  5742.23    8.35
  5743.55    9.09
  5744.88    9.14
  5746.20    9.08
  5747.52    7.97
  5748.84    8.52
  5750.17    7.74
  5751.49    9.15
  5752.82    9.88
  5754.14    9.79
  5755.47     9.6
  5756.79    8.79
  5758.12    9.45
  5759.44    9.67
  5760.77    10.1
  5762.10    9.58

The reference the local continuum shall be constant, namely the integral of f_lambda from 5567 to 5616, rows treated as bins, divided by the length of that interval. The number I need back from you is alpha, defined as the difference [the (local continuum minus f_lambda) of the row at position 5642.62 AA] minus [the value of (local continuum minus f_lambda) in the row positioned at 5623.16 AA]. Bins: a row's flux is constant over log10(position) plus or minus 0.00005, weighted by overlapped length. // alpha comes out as 0.4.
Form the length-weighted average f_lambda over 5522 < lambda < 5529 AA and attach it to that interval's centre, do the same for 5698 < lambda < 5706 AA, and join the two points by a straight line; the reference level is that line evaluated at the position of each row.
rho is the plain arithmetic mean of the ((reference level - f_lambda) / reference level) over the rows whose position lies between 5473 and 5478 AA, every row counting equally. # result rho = -0.096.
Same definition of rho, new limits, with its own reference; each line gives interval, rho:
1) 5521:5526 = 0.004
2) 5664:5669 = -0.077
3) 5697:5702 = 0.001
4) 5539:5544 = -0.010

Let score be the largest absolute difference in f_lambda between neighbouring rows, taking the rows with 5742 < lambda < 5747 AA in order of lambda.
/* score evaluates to 0.7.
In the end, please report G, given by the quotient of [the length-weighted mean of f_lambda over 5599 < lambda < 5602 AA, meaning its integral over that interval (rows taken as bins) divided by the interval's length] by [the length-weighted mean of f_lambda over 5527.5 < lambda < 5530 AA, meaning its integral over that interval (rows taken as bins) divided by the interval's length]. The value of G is 0.97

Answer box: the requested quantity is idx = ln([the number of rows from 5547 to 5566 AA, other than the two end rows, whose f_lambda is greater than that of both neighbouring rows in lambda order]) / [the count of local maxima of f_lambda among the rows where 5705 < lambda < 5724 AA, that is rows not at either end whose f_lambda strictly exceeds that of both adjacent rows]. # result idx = 0.40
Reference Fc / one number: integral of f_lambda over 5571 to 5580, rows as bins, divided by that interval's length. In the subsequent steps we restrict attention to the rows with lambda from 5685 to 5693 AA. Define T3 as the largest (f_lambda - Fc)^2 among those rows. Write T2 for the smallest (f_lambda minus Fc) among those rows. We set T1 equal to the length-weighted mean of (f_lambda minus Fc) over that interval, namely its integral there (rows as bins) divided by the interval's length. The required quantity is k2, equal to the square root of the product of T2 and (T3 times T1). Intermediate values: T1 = -0.79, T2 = -1.3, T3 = 1.8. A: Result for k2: 1.36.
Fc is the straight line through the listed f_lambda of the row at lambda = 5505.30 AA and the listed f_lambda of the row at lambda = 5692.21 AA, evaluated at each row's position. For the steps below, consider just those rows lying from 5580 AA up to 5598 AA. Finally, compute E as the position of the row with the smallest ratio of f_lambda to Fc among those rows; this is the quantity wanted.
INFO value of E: 5580.60 AA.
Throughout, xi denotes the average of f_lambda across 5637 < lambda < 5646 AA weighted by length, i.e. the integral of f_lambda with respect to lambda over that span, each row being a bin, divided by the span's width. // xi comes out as 8.8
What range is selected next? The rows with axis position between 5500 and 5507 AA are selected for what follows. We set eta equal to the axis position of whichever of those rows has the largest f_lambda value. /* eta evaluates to 5500.23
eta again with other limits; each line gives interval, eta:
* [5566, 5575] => 5567.76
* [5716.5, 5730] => 5727.70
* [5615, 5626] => 5625.75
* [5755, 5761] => 5760.77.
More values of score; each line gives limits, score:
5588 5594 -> 1.5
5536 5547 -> 1.5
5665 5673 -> 1.2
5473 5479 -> 2.5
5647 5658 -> 1.8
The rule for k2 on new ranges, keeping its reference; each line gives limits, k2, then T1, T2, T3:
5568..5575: 2.32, -1.25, -1.6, 2.6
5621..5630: 0.95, -0.50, -1.2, 1.5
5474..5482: 0.32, -0.05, -1.2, 1.5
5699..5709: 4.09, -1.20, -2.4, 5.8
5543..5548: 1.79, -1.17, -1.4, 2.0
